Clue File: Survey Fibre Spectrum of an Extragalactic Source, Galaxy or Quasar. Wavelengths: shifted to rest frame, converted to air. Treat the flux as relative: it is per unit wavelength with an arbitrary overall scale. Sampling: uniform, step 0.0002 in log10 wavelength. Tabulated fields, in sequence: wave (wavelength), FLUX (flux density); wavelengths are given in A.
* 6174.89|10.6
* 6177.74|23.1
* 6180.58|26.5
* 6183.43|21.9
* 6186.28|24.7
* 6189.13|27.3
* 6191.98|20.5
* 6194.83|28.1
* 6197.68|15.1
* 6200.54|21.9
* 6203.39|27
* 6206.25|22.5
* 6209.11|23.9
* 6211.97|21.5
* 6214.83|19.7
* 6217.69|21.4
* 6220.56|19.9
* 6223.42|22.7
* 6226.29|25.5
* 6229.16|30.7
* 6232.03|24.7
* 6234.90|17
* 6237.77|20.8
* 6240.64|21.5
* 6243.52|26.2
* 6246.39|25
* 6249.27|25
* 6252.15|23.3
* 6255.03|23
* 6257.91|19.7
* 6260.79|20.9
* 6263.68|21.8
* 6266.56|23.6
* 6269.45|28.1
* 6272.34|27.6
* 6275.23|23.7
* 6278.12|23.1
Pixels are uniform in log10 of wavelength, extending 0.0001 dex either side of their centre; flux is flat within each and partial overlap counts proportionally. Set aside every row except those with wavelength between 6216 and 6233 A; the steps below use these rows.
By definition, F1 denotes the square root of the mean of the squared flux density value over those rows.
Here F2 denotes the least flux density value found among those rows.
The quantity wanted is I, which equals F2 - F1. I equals -4.5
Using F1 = 24.4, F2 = 19.9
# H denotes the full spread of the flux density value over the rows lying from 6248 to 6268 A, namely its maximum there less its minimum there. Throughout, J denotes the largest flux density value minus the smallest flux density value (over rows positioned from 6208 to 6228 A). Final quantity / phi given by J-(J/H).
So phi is 4.7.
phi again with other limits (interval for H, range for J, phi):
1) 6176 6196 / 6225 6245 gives 11.9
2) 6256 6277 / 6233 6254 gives 8.1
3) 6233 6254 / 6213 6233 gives 9.8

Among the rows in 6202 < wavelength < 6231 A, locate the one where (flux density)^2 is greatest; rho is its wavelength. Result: 6229.16 A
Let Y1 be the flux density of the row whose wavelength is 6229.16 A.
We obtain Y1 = 30.7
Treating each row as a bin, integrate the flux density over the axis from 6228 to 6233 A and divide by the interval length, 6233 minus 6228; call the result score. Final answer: 27.8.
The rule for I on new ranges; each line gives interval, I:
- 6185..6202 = -8.3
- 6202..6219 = -3.1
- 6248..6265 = -2.6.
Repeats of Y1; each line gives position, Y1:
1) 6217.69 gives 21.4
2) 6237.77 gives 20.8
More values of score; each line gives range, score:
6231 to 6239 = 20.6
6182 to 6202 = 22.8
